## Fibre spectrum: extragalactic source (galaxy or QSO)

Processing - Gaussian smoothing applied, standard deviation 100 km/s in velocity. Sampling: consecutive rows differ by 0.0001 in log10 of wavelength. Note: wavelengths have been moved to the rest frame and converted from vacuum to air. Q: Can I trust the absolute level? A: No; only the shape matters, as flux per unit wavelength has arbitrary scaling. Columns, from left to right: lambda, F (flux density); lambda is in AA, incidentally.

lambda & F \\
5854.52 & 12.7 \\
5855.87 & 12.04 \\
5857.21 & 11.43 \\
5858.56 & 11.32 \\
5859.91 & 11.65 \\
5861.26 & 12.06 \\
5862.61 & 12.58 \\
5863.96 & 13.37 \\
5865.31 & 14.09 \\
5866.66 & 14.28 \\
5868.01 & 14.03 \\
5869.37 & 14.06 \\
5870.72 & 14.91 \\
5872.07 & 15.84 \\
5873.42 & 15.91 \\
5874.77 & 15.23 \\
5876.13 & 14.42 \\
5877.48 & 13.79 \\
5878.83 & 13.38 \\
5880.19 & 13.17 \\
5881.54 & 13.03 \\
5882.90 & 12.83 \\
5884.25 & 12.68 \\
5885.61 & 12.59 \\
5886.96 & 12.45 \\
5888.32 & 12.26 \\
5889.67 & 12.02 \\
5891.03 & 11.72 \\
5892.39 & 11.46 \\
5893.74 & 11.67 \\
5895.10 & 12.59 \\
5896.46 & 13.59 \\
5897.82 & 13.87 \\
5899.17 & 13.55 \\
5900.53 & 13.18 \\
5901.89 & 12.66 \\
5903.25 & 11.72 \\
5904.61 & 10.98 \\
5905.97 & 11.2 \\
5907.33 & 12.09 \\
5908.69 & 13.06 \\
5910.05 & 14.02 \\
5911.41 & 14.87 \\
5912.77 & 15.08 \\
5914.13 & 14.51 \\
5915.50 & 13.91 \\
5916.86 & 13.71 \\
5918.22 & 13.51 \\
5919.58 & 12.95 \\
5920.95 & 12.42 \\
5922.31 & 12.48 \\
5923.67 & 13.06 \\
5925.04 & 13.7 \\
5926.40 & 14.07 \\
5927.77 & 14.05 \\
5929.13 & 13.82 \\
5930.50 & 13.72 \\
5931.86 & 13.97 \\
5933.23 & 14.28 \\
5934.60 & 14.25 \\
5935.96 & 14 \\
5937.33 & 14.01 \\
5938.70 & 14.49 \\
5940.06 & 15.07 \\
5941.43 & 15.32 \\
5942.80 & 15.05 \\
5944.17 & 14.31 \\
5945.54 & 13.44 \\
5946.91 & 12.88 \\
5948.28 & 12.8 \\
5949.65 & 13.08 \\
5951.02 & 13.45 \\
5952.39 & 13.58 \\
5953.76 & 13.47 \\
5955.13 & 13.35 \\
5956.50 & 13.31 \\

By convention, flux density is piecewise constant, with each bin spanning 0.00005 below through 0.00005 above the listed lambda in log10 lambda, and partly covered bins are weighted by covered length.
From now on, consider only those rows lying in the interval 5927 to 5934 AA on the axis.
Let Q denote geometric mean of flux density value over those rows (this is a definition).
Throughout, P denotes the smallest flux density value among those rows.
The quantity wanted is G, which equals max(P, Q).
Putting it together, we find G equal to 14.0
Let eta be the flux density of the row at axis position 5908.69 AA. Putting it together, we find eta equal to 13.06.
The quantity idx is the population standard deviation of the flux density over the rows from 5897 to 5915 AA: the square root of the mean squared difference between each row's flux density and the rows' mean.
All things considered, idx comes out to 1.30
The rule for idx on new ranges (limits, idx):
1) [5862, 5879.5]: 0.93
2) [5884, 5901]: 0.75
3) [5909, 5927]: 0.80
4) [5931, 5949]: 0.74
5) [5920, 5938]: 0.60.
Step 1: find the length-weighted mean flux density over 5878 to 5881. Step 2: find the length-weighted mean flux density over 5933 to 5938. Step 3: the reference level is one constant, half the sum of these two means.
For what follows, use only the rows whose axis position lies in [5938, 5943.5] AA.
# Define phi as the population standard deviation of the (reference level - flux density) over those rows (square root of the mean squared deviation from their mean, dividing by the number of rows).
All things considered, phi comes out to 0.3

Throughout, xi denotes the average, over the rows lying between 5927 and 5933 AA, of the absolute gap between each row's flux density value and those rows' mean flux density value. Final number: 0.12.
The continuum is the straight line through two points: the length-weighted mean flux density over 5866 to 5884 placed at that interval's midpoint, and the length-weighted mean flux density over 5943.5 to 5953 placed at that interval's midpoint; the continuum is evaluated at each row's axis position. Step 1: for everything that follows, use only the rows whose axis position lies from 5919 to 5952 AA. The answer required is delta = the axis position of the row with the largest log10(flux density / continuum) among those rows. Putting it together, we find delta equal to 5941.43 AA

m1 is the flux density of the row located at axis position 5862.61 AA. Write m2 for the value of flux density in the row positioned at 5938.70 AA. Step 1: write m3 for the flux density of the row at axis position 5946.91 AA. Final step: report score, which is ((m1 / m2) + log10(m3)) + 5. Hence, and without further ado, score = 6.98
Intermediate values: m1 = 12.58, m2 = 14.49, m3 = 12.88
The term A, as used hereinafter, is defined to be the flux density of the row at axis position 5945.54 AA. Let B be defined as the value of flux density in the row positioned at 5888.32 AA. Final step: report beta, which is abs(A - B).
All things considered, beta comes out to 1.2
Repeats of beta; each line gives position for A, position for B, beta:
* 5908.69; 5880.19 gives 0.1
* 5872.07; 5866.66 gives 1.6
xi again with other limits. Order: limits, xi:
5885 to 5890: 0.19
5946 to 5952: 0.21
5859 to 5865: 0.56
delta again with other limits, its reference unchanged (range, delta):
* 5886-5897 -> 5896.46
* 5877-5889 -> 5877.48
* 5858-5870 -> 5866.66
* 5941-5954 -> 5941.43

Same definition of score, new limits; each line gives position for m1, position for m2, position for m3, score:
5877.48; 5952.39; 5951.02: 7.14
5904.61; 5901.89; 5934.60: 7.02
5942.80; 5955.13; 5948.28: 7.23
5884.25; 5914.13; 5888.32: 6.96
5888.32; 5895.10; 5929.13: 7.11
